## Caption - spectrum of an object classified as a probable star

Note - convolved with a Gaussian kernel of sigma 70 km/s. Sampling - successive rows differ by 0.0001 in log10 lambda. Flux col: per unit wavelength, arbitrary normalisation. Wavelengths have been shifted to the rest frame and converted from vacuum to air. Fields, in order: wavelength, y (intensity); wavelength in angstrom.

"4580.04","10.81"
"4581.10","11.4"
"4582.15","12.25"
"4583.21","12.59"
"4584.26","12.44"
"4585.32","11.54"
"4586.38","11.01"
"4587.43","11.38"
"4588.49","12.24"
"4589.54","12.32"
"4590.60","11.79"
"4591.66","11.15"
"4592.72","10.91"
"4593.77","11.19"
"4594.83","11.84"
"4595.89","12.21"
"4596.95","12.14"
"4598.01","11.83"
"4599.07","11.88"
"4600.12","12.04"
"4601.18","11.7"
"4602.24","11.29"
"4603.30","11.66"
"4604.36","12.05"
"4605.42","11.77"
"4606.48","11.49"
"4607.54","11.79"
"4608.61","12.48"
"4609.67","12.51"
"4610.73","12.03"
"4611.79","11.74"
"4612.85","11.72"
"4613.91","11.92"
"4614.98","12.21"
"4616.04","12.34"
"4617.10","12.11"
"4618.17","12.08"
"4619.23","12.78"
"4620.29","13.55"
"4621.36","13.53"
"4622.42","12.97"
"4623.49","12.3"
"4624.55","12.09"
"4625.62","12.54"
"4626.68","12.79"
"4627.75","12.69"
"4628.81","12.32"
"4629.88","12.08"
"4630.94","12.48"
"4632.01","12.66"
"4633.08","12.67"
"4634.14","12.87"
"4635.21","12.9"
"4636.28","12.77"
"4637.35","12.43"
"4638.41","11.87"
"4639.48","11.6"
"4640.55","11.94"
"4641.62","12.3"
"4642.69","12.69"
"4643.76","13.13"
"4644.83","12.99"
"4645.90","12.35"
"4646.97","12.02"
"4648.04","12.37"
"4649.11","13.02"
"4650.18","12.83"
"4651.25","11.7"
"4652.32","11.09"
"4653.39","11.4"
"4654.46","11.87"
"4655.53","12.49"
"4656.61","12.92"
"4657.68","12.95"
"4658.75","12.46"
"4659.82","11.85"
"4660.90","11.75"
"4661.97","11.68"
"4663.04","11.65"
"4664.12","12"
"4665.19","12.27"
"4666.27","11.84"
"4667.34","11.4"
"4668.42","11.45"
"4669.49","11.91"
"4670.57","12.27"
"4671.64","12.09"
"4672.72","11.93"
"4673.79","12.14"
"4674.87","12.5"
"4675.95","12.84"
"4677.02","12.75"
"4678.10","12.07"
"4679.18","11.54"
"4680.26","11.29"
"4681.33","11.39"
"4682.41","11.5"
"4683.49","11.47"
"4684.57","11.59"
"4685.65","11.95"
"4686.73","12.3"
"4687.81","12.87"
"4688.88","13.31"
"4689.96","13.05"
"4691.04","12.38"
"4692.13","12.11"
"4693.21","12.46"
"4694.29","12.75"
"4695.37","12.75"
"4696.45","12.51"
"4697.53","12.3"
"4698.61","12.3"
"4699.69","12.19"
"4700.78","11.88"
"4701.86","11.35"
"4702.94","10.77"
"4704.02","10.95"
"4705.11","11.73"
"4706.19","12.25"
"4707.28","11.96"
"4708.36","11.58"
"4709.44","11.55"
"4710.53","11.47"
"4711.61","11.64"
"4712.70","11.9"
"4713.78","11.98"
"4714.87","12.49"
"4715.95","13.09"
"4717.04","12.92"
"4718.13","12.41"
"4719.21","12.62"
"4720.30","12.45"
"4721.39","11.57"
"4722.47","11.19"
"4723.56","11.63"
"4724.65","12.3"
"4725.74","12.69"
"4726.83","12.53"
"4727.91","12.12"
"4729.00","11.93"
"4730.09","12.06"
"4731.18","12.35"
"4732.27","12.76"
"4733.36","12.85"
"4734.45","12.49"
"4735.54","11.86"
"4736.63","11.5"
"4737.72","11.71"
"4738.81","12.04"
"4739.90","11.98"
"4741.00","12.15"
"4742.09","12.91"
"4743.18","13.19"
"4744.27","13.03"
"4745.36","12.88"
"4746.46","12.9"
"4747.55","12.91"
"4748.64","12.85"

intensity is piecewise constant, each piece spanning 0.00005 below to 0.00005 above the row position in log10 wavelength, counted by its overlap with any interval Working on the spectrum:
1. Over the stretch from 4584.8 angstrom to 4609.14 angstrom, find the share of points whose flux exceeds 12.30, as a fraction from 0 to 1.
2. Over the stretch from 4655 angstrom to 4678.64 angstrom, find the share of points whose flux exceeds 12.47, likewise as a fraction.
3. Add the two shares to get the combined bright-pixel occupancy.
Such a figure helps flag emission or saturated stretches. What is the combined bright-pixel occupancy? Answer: 0.36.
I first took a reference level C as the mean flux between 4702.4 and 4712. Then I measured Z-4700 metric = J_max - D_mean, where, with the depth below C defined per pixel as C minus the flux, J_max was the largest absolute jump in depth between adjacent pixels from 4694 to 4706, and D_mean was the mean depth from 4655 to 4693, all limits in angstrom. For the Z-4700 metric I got 1.3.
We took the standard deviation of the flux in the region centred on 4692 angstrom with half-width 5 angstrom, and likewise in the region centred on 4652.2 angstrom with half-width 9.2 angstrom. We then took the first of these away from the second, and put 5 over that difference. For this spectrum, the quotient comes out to 19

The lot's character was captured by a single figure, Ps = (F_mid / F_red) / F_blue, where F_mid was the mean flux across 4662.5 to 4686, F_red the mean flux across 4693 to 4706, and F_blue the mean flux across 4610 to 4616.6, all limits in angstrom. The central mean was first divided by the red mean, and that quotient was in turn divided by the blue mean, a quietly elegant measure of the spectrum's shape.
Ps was 0.083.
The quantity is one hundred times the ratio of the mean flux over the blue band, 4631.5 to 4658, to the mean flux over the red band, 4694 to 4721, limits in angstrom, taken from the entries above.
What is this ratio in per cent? 103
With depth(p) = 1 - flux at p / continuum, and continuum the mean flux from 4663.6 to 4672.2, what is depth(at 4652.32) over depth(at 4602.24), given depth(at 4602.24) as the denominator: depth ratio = 1.3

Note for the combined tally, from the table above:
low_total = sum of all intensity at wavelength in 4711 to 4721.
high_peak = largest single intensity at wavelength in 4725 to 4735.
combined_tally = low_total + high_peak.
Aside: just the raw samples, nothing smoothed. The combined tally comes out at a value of 124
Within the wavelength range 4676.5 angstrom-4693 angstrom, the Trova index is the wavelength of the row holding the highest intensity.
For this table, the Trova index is 4688.88 angstrom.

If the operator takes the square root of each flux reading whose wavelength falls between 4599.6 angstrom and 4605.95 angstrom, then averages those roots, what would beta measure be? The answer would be 3.43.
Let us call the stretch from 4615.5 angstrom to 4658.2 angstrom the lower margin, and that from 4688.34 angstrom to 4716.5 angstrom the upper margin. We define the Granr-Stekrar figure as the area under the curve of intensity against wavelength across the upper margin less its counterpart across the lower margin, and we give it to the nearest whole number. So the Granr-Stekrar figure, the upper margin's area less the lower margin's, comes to -191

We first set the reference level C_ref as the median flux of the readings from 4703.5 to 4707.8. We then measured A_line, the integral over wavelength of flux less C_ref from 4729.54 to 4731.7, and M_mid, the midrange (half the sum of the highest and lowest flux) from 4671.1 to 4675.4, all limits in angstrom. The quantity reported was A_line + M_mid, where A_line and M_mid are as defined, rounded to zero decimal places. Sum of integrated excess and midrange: 13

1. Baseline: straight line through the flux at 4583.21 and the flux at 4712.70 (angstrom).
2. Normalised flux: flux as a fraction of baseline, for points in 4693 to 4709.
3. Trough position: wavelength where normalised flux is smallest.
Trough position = 4702.94 angstrom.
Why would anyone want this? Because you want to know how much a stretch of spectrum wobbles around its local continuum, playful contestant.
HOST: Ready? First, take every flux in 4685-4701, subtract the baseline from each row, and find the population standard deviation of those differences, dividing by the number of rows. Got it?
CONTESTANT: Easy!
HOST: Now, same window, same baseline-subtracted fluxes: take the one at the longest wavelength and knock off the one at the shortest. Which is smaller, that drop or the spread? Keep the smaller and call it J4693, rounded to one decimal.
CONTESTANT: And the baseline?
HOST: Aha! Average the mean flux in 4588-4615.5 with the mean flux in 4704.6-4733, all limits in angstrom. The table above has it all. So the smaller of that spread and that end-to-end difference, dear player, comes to -0.1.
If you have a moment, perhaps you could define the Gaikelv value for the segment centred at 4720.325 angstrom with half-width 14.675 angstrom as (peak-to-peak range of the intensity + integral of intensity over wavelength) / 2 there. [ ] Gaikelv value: 180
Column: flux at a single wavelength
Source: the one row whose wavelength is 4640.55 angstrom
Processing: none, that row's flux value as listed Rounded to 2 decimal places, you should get 11.94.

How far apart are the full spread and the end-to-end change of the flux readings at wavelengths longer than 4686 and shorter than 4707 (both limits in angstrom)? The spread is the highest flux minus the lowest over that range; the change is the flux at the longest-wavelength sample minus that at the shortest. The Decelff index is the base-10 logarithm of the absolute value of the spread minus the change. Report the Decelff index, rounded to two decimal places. 0.41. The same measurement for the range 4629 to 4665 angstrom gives 0.33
